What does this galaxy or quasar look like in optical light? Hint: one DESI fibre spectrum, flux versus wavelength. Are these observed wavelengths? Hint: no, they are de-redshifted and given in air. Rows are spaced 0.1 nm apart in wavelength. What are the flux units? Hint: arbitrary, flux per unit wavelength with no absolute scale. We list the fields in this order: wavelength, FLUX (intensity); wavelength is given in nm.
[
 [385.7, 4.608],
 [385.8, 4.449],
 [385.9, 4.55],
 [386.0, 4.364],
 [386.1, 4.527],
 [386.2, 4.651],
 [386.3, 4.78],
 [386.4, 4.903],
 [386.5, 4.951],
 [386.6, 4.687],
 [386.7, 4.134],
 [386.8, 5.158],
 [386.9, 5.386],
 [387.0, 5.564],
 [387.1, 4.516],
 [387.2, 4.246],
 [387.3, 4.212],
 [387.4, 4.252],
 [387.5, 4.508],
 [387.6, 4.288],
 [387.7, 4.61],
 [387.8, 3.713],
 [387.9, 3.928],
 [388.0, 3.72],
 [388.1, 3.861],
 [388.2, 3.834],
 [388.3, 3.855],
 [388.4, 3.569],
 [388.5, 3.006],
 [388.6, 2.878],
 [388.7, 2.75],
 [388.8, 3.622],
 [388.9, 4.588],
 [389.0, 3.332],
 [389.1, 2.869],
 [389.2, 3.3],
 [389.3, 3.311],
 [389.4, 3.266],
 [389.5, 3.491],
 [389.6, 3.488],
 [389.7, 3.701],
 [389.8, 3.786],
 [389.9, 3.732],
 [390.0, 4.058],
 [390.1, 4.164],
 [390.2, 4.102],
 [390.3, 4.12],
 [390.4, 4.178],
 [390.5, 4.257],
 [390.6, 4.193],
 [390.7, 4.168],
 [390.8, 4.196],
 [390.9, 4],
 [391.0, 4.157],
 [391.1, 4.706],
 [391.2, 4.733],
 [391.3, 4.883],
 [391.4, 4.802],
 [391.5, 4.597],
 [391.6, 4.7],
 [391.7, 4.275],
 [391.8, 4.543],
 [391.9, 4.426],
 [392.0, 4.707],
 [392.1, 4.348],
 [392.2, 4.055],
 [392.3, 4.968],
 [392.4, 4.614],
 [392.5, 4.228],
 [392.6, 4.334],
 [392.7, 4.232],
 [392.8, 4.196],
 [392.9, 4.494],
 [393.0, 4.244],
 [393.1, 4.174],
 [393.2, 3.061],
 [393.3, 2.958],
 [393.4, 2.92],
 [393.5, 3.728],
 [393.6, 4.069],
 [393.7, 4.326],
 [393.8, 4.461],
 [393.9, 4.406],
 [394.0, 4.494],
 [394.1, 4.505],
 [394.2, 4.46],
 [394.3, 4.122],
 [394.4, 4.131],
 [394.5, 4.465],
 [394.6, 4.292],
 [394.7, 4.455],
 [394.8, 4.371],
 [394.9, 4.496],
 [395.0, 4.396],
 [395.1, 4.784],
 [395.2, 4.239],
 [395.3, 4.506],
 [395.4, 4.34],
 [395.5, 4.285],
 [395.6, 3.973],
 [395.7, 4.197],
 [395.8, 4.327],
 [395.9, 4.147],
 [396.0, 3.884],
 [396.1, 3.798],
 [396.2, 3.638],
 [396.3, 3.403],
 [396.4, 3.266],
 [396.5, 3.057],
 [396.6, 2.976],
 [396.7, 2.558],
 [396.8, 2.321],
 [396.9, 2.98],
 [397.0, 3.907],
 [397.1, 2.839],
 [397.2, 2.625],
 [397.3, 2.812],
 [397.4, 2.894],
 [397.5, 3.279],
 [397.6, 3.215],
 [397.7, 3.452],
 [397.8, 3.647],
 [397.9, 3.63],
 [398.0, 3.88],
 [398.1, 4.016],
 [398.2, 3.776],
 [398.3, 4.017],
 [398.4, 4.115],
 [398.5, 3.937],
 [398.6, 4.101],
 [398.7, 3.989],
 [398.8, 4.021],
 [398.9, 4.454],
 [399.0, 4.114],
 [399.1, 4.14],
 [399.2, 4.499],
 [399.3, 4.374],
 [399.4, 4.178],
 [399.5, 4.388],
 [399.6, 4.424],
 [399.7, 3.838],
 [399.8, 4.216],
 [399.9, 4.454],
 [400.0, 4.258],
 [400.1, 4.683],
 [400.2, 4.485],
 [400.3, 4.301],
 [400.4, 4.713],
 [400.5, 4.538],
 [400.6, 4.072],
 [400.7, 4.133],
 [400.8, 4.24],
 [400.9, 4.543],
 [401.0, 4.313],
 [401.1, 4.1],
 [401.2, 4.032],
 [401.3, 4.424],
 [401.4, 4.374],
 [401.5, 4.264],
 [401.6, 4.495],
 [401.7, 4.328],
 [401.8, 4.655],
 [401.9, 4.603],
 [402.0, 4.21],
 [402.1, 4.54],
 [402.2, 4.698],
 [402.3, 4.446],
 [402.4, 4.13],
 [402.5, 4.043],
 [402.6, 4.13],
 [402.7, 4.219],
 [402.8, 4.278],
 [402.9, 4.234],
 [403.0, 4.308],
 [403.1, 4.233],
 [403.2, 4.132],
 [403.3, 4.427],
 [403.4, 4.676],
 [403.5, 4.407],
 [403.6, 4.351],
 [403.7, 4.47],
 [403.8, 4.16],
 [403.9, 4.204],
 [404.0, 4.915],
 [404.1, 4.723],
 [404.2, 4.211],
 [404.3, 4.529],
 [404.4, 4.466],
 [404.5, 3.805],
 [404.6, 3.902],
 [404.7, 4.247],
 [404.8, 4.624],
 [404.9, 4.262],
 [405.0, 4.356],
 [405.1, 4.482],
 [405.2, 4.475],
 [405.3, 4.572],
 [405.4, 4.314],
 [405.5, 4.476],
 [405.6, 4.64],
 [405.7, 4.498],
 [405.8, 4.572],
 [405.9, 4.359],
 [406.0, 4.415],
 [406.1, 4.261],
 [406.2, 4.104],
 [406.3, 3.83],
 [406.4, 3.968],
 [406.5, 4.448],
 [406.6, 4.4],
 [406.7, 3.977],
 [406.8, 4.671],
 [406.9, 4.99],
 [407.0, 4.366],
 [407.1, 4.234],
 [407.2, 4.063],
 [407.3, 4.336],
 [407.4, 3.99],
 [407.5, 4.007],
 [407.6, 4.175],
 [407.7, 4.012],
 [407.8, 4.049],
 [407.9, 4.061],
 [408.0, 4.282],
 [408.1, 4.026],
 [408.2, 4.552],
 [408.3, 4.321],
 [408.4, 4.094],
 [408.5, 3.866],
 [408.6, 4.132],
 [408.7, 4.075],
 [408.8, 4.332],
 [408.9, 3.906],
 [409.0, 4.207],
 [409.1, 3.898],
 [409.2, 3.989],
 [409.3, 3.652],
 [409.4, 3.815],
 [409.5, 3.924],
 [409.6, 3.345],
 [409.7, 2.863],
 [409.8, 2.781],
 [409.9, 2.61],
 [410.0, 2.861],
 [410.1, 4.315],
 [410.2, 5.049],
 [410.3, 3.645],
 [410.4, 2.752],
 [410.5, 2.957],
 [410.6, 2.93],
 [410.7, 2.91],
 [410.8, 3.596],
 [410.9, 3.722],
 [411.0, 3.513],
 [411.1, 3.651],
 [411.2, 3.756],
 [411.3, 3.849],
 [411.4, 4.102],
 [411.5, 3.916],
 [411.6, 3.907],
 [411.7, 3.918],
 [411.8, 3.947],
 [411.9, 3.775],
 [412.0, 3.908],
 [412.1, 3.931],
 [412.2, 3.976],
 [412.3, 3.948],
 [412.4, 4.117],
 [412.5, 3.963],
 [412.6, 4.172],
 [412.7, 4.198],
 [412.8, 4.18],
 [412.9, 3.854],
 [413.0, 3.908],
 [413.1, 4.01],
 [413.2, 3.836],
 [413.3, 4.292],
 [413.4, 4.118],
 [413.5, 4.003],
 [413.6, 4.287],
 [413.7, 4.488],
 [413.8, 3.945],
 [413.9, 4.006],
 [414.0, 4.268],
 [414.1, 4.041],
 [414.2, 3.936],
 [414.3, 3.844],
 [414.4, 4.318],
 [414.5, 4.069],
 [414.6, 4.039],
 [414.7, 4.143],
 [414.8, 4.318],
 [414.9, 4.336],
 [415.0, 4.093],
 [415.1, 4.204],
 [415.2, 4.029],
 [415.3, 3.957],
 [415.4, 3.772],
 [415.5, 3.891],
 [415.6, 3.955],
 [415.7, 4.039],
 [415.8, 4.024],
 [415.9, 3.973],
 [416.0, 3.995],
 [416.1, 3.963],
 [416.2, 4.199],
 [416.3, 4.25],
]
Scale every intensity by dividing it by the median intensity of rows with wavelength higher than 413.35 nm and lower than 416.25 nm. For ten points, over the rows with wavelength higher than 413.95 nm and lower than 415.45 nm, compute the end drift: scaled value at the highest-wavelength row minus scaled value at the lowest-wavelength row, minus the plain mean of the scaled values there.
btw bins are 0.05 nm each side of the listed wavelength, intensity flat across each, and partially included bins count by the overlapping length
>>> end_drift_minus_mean -1.14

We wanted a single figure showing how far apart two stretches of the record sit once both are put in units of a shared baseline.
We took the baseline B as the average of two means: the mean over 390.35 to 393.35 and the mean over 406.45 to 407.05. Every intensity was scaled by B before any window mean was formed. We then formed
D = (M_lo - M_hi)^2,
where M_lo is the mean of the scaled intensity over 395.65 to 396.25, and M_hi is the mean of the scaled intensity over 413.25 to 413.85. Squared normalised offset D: 0.0019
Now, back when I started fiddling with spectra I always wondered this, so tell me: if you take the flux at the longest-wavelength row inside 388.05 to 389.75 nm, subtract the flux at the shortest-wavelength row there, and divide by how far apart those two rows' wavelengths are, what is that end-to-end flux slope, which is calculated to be -0.10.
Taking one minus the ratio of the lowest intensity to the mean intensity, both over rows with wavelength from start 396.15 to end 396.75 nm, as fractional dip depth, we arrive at 0.19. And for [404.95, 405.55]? 0.03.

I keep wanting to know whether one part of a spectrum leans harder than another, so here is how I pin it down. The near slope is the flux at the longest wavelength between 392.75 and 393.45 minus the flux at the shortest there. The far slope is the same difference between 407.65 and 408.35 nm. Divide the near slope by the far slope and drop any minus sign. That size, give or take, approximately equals 4.1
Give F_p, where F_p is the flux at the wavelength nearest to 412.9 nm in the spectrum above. 3.854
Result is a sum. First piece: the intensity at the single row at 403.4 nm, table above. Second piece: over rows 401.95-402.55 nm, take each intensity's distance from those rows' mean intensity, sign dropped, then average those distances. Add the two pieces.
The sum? 4.9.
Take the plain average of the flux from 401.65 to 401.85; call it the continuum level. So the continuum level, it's 4.5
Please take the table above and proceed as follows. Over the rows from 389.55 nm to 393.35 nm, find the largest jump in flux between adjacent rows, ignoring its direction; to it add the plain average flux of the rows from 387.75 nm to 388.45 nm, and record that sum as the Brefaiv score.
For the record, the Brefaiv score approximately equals 4.9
